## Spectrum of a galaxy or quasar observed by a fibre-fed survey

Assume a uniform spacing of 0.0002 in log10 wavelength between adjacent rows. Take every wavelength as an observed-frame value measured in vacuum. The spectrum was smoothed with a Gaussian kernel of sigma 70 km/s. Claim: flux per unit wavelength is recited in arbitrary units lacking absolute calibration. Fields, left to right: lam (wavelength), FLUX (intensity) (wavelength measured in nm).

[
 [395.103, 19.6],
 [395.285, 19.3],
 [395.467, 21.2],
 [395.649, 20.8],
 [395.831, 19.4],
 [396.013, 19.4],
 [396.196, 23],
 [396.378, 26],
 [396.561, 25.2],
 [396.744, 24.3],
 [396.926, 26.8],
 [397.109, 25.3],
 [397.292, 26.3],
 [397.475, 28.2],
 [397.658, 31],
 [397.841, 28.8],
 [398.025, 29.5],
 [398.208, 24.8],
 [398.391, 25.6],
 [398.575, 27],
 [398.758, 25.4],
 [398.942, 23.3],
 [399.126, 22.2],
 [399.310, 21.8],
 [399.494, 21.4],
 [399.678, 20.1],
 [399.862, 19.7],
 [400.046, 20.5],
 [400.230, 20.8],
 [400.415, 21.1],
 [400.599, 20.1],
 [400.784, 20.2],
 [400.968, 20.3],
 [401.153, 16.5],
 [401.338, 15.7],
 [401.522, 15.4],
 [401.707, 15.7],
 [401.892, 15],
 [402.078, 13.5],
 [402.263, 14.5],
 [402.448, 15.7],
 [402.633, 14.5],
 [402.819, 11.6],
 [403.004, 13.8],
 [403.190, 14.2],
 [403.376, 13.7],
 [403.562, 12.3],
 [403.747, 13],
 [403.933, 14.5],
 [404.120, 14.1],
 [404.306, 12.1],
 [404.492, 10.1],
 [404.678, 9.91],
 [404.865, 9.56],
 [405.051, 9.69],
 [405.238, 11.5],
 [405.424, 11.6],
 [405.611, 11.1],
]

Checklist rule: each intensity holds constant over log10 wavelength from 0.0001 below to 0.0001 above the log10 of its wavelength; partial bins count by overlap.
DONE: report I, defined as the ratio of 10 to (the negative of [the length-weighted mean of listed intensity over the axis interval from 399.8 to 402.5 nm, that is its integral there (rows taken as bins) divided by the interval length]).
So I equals -0.57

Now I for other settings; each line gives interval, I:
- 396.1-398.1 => -0.37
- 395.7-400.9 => -0.42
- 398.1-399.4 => -0.41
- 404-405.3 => -0.91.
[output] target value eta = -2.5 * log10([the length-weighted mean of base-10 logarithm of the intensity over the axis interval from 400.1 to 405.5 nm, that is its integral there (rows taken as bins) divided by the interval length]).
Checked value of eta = -0.15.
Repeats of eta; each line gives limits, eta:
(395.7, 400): -0.35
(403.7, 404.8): -0.08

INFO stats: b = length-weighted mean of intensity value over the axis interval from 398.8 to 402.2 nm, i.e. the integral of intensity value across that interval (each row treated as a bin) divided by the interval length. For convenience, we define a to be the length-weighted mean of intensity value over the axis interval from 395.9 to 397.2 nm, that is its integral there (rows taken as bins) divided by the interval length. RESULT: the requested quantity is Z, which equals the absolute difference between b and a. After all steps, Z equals 5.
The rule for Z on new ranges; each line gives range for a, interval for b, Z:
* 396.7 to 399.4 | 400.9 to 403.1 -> 11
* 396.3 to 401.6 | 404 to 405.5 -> 12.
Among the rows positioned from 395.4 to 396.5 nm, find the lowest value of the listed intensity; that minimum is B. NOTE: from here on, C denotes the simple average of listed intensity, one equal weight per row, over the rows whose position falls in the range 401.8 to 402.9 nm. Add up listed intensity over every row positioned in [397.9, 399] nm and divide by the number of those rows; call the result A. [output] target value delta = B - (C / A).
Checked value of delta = 18.9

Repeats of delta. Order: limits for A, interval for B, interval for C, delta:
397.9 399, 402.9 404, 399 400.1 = 11.5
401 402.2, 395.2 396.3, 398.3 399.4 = 17.7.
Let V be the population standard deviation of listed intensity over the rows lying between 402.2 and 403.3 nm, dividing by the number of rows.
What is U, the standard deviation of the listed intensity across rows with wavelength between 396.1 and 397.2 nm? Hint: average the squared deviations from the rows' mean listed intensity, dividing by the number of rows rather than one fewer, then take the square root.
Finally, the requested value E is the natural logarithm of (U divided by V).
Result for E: 0.0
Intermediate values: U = 1.2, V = 1.2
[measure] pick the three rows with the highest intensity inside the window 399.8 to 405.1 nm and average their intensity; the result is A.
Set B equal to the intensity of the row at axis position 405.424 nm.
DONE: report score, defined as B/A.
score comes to 0.6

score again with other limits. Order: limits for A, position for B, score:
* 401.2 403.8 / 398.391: 1.6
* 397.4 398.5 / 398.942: 0.8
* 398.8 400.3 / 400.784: 0.9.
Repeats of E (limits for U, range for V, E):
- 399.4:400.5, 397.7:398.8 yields -1.1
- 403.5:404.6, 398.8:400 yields 0.2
